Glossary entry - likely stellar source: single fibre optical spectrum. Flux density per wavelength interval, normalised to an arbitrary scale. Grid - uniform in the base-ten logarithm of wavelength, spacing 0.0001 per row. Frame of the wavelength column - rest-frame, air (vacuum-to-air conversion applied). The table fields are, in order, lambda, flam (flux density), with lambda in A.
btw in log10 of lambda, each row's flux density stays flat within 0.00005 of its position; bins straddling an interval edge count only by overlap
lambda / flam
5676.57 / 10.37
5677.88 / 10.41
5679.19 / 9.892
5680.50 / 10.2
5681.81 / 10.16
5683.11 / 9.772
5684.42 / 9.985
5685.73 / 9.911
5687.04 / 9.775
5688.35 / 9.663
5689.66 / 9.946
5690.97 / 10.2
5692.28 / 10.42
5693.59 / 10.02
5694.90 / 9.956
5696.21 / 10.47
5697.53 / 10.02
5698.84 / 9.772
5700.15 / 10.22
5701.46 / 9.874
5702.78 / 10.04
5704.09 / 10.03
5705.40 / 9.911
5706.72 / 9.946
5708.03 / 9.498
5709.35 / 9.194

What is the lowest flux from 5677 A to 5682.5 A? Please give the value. 9.892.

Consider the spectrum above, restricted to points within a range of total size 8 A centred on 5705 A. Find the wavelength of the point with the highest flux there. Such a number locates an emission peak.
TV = 5702.78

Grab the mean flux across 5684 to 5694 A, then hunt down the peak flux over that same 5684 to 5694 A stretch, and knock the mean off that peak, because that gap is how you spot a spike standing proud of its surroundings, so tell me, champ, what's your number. 0.43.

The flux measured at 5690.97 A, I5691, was 10.2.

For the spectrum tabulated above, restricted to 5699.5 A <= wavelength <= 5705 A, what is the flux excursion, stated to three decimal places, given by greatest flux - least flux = 0.346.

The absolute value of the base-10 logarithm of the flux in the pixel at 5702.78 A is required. 1.00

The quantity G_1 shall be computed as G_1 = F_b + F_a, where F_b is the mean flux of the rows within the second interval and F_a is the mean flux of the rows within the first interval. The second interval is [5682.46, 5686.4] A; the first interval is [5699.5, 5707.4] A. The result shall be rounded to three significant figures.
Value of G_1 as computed 19.9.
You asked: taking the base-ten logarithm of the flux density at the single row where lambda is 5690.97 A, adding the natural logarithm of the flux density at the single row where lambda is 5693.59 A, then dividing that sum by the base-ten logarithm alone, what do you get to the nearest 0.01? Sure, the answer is 3.28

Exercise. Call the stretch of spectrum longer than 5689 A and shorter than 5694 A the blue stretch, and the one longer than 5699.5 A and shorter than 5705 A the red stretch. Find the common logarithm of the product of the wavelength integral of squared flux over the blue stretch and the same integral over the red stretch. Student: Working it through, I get 5.46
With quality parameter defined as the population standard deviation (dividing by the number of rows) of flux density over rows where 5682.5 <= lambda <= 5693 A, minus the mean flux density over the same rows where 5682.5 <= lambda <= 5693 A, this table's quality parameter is -9.73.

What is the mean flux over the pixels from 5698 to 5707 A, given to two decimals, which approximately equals 9.97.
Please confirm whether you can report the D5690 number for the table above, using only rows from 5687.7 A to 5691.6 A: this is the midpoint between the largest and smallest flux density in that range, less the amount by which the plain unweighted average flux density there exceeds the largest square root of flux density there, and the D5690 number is 3.19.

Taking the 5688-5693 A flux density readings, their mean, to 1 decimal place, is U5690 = 10.1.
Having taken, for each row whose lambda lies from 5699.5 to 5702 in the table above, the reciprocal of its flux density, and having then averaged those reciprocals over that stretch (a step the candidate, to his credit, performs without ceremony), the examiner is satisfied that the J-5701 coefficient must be 0.100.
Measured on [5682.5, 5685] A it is 0.101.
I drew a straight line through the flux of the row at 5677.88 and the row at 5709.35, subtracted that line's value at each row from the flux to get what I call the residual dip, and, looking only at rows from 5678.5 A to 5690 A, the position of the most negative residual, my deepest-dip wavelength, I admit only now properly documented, 5679.19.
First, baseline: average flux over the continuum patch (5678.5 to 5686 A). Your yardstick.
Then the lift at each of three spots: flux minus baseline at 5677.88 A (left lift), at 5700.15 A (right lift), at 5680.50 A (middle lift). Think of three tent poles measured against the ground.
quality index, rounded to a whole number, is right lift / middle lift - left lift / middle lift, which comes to -1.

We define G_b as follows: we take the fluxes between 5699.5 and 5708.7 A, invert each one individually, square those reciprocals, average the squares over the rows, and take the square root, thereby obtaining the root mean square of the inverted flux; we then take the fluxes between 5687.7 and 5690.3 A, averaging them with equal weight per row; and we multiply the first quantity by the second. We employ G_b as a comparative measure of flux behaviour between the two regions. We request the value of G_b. 0.988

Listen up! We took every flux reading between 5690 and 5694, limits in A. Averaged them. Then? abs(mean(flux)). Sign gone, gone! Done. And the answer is 10.2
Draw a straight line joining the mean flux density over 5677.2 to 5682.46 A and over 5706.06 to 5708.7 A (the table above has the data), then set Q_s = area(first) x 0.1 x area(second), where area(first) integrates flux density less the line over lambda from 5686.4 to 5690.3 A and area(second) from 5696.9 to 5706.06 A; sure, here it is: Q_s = -0.14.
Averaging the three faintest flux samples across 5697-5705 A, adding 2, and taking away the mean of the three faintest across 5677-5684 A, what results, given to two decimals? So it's 1.95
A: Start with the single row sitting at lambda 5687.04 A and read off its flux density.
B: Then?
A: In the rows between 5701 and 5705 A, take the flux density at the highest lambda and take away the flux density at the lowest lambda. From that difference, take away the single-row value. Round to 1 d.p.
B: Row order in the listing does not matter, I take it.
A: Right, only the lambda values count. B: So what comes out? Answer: -9.6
